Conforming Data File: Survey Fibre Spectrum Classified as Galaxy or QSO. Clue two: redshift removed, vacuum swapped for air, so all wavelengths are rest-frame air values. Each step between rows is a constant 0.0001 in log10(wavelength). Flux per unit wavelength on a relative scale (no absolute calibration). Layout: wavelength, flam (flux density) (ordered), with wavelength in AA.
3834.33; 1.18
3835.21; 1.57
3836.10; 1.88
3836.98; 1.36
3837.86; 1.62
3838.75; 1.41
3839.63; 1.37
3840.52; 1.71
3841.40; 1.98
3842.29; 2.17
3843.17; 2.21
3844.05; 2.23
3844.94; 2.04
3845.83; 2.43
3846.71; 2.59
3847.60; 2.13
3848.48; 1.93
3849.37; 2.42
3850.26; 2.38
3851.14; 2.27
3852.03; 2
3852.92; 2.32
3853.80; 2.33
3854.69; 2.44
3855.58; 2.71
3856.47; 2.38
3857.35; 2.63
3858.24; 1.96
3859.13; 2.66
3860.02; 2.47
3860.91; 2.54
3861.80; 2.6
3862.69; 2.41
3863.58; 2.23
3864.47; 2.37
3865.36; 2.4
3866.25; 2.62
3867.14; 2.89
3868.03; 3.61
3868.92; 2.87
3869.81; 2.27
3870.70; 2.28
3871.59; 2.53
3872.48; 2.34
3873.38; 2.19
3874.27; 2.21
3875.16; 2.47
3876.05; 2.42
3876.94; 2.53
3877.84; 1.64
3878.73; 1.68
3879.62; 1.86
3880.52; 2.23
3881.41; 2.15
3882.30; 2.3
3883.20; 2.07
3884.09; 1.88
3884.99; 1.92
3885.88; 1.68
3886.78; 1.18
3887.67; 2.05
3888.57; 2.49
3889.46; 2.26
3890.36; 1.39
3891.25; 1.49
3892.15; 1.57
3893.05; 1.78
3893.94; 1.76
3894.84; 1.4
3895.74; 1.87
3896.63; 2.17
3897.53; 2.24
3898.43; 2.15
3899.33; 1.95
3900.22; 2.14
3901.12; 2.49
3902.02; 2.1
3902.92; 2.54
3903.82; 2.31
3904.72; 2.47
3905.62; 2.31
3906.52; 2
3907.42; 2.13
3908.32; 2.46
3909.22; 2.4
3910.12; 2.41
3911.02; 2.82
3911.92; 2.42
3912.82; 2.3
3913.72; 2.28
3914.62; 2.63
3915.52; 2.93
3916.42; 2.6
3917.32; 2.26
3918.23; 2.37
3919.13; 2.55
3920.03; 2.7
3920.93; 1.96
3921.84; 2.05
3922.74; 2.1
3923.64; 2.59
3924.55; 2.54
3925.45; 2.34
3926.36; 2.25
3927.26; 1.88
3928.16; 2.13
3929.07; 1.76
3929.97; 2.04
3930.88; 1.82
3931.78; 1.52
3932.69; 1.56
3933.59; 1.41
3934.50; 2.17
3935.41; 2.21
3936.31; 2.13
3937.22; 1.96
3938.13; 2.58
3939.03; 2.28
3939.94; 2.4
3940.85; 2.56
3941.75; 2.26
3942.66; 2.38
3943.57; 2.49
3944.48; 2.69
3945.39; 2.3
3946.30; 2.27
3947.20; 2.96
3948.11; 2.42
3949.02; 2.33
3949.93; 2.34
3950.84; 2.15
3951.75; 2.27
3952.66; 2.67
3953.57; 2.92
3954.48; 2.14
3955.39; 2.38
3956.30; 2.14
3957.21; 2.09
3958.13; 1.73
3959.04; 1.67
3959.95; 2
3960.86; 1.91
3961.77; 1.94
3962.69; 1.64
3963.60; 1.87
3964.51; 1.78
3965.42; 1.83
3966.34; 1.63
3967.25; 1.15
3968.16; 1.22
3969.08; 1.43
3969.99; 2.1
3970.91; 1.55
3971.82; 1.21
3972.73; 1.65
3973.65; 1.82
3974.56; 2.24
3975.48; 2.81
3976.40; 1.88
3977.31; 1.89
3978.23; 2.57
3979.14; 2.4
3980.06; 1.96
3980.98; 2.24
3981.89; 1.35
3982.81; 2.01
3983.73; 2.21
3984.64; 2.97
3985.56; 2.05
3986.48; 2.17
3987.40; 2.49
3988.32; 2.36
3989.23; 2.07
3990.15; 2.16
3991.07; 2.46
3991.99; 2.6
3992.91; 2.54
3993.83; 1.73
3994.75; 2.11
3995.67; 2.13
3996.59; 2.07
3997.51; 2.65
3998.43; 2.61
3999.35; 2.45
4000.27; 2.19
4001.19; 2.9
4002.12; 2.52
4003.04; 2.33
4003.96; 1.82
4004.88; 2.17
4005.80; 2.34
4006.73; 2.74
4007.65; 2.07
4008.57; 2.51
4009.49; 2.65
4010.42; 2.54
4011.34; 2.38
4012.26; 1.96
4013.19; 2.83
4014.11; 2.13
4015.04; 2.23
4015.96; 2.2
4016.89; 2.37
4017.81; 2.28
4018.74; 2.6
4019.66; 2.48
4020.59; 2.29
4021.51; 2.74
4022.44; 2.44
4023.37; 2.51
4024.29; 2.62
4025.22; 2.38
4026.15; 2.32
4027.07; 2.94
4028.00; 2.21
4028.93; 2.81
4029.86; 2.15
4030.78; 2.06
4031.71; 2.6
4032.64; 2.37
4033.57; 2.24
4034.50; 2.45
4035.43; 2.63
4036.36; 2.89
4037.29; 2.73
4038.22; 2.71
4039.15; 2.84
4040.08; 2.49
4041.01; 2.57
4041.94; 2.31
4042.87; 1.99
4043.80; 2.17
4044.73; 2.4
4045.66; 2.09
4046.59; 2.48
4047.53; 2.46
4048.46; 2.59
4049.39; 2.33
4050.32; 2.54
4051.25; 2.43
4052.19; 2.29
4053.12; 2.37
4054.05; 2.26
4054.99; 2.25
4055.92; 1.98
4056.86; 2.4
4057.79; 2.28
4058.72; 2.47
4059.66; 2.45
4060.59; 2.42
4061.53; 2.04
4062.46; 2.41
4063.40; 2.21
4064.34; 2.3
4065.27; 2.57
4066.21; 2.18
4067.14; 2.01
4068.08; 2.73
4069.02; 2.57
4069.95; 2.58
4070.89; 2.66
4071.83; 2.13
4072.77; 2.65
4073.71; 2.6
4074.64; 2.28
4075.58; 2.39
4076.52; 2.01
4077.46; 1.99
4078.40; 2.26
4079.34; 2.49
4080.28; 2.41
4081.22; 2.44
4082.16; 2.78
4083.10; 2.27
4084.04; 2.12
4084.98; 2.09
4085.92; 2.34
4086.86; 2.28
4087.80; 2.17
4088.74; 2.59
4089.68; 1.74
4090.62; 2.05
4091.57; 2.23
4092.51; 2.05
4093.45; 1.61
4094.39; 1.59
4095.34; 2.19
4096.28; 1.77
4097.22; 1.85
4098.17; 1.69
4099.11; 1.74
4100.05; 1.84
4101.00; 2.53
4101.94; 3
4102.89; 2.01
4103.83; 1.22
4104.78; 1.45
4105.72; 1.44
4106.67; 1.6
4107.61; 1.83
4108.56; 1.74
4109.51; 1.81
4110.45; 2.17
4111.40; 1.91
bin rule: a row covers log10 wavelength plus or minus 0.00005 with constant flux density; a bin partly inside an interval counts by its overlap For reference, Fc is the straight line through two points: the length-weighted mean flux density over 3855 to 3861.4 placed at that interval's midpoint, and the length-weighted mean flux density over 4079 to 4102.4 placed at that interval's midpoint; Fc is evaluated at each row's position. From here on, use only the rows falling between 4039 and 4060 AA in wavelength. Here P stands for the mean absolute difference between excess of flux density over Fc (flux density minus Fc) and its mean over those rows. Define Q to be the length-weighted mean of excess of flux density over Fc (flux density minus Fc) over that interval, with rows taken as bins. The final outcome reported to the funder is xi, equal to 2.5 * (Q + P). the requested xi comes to 0.7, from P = 0.15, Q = 0.15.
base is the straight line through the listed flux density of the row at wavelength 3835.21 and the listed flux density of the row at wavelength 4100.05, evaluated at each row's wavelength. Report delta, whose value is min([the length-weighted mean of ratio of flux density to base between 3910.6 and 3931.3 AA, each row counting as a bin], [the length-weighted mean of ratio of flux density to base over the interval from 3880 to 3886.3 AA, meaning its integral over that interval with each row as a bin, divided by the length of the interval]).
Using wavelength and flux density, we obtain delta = 1.26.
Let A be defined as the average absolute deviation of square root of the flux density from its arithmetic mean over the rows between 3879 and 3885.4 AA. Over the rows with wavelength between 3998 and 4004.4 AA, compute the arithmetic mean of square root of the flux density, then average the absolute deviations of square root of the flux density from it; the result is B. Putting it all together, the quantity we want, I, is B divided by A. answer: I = 1.58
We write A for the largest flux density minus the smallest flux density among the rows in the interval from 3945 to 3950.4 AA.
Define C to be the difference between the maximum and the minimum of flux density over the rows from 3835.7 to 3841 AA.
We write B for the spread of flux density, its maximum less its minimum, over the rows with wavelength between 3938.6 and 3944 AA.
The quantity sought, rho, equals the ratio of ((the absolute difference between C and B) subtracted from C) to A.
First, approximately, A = 0.69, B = 0.30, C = 0.5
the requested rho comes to 0.4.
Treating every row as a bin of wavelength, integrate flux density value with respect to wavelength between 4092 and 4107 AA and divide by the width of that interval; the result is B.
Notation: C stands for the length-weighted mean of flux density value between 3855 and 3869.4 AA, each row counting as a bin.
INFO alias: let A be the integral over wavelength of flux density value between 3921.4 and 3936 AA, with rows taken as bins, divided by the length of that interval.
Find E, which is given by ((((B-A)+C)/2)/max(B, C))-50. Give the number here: -49.5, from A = 2.02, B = 1.85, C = 2.58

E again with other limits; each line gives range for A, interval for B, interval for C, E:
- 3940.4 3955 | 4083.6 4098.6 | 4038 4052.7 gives -49.6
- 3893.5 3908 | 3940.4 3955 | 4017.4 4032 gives -49.4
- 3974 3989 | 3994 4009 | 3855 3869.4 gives -49.5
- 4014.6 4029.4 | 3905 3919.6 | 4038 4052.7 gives -49.5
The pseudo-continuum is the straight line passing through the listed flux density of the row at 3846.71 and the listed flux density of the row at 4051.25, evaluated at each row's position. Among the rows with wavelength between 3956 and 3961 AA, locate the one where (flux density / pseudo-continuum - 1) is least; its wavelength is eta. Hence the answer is 3959.04 AA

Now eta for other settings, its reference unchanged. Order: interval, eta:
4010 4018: 4012.26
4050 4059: 4055.92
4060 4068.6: 4067.14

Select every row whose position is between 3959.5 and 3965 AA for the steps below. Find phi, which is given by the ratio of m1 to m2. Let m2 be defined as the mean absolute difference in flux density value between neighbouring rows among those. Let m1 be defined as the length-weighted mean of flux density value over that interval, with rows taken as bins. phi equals 12.6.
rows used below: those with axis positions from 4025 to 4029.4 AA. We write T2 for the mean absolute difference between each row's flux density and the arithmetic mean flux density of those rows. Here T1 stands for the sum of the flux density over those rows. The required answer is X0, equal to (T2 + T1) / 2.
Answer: 6.5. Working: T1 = 12.7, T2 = 0.27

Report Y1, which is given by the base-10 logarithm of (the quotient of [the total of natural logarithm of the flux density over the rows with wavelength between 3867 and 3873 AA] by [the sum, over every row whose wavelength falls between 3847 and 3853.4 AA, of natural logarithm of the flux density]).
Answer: 0.09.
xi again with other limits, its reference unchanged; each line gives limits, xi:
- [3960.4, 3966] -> -1.1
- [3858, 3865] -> 0.3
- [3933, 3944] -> 0.2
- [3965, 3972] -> -1.3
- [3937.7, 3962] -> 0.5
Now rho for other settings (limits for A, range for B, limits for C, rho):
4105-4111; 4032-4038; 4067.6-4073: 0.8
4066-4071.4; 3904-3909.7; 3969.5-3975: 0.7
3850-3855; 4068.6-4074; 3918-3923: 1.2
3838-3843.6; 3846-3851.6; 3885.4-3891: 0.8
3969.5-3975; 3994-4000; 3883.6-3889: 0.6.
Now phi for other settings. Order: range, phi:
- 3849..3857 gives 13.0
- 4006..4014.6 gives 5.5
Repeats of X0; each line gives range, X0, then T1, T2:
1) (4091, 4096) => 5.0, 9.7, 0.27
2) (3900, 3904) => 5.9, 11.6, 0.16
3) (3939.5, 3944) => 6.1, 12.1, 0.09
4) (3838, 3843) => 4.5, 8.6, 0.28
